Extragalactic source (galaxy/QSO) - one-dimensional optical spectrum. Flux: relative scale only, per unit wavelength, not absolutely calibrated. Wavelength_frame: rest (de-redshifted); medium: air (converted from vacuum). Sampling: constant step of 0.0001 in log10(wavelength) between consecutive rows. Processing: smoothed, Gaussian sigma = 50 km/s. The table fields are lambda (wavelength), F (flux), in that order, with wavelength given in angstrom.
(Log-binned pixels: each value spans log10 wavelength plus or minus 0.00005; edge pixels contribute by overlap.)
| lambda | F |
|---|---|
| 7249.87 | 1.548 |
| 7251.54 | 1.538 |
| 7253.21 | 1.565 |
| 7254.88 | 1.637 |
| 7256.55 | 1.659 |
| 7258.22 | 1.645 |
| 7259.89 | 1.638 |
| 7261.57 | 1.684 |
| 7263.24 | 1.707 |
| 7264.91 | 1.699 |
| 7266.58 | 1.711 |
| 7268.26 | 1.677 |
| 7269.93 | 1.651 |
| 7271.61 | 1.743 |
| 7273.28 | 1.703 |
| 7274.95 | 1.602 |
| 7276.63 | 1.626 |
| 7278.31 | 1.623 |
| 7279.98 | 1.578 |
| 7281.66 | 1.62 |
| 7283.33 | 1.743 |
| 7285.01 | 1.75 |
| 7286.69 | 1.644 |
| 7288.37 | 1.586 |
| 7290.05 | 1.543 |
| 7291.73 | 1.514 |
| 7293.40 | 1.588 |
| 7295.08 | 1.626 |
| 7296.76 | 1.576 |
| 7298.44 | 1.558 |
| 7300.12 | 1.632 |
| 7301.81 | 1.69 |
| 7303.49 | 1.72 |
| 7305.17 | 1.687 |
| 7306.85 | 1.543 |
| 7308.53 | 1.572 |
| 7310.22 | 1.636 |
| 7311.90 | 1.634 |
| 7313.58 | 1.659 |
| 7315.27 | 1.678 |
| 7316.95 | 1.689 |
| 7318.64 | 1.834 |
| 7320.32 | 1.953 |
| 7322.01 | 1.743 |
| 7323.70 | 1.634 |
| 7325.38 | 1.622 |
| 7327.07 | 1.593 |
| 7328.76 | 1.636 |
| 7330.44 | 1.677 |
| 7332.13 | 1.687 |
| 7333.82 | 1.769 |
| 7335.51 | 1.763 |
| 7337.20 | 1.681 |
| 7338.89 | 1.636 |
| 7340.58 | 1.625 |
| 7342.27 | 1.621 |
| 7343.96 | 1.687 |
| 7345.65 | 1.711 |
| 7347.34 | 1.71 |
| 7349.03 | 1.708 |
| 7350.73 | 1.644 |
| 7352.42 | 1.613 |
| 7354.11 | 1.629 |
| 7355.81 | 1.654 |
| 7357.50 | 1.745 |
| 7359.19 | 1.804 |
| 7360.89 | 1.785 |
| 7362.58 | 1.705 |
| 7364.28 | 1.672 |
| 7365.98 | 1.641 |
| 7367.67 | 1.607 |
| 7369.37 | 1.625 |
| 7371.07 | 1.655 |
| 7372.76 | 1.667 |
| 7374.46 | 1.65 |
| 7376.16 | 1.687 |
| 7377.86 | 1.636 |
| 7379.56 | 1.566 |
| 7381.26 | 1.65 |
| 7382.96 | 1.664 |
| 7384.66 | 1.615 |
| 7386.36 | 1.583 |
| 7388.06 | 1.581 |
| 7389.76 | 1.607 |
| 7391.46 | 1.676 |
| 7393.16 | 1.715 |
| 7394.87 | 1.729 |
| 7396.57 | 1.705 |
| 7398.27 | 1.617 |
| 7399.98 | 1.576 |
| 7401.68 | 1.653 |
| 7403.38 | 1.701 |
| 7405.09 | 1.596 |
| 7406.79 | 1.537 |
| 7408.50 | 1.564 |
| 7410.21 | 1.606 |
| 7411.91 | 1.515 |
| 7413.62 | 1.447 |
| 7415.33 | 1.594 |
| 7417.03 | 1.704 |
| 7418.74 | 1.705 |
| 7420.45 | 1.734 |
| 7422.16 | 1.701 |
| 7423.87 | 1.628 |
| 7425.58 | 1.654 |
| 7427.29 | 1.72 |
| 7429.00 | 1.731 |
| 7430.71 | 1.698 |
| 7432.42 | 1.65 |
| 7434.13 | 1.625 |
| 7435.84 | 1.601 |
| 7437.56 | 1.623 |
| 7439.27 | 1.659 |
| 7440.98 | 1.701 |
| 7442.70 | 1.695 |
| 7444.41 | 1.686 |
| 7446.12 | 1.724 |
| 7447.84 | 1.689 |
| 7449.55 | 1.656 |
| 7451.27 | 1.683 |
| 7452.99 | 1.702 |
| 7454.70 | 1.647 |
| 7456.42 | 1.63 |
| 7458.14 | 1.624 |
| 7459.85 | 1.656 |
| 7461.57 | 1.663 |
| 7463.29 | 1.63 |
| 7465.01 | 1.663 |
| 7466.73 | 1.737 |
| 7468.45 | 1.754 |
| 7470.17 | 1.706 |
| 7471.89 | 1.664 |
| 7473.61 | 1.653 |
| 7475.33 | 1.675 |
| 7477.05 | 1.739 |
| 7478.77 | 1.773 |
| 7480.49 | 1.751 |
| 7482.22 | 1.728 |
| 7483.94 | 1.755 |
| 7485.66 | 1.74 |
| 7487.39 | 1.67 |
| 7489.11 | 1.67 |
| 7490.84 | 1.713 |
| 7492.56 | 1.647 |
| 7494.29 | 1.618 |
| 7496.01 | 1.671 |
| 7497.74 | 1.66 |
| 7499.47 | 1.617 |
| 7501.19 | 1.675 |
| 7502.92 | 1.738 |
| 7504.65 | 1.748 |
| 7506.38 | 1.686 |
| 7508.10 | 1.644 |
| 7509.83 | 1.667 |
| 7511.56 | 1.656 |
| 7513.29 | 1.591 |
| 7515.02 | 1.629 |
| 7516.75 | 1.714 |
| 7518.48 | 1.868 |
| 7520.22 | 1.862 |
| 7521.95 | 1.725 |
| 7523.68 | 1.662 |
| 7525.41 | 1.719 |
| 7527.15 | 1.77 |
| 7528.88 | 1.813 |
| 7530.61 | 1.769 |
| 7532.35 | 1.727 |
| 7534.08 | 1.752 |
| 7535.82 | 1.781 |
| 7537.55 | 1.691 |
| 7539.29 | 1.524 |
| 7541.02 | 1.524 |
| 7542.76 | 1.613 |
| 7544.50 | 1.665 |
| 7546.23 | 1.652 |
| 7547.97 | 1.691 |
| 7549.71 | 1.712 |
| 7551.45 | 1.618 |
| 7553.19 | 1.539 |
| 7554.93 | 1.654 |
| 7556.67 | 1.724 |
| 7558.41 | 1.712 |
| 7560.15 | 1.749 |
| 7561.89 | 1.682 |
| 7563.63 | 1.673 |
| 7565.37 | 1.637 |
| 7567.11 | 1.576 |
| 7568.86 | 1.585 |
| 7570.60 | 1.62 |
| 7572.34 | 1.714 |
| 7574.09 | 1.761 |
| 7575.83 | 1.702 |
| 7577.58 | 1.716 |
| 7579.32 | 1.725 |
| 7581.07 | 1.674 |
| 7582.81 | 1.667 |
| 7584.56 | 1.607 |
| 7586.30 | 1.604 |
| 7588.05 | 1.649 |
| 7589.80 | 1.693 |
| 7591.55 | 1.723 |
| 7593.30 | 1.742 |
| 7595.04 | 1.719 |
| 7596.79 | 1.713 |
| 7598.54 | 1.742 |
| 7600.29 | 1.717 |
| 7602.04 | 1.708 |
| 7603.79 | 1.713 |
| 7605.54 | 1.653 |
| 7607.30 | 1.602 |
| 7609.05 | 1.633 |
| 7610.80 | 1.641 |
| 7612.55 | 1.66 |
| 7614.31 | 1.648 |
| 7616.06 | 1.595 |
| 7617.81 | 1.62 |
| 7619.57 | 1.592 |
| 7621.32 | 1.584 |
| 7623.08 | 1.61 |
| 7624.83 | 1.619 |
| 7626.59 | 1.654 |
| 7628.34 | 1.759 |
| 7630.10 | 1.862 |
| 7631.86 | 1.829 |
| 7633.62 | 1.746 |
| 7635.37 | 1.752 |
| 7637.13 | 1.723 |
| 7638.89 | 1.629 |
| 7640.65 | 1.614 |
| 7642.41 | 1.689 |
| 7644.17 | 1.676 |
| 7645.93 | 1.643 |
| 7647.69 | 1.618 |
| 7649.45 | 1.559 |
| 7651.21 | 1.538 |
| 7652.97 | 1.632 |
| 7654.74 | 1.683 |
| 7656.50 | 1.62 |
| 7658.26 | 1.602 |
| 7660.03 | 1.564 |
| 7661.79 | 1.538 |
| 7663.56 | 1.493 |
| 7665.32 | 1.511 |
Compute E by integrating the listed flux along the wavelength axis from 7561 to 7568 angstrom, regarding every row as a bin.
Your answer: 11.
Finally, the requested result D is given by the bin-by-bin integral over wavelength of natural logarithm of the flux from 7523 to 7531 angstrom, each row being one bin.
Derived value 4.5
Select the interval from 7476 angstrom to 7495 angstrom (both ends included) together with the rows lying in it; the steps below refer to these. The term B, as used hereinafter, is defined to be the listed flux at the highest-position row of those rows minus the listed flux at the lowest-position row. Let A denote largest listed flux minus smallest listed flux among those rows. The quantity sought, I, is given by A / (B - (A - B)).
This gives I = -0.4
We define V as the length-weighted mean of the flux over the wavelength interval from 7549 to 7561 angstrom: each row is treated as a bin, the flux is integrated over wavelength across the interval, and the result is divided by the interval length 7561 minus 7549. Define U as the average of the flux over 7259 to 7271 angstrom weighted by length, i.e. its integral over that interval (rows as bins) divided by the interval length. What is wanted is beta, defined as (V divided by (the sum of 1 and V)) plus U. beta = 2.31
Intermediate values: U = 1.68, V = 1.67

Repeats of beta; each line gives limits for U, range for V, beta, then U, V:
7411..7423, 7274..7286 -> 2.25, 1.63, 1.65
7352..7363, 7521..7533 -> 2.34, 1.71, 1.74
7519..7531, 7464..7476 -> 2.39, 1.76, 1.69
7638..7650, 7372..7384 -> 2.26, 1.63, 1.64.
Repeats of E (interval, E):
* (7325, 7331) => 10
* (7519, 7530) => 19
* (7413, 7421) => 13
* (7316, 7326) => 17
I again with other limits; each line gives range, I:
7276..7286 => 2.3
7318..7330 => -0.5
